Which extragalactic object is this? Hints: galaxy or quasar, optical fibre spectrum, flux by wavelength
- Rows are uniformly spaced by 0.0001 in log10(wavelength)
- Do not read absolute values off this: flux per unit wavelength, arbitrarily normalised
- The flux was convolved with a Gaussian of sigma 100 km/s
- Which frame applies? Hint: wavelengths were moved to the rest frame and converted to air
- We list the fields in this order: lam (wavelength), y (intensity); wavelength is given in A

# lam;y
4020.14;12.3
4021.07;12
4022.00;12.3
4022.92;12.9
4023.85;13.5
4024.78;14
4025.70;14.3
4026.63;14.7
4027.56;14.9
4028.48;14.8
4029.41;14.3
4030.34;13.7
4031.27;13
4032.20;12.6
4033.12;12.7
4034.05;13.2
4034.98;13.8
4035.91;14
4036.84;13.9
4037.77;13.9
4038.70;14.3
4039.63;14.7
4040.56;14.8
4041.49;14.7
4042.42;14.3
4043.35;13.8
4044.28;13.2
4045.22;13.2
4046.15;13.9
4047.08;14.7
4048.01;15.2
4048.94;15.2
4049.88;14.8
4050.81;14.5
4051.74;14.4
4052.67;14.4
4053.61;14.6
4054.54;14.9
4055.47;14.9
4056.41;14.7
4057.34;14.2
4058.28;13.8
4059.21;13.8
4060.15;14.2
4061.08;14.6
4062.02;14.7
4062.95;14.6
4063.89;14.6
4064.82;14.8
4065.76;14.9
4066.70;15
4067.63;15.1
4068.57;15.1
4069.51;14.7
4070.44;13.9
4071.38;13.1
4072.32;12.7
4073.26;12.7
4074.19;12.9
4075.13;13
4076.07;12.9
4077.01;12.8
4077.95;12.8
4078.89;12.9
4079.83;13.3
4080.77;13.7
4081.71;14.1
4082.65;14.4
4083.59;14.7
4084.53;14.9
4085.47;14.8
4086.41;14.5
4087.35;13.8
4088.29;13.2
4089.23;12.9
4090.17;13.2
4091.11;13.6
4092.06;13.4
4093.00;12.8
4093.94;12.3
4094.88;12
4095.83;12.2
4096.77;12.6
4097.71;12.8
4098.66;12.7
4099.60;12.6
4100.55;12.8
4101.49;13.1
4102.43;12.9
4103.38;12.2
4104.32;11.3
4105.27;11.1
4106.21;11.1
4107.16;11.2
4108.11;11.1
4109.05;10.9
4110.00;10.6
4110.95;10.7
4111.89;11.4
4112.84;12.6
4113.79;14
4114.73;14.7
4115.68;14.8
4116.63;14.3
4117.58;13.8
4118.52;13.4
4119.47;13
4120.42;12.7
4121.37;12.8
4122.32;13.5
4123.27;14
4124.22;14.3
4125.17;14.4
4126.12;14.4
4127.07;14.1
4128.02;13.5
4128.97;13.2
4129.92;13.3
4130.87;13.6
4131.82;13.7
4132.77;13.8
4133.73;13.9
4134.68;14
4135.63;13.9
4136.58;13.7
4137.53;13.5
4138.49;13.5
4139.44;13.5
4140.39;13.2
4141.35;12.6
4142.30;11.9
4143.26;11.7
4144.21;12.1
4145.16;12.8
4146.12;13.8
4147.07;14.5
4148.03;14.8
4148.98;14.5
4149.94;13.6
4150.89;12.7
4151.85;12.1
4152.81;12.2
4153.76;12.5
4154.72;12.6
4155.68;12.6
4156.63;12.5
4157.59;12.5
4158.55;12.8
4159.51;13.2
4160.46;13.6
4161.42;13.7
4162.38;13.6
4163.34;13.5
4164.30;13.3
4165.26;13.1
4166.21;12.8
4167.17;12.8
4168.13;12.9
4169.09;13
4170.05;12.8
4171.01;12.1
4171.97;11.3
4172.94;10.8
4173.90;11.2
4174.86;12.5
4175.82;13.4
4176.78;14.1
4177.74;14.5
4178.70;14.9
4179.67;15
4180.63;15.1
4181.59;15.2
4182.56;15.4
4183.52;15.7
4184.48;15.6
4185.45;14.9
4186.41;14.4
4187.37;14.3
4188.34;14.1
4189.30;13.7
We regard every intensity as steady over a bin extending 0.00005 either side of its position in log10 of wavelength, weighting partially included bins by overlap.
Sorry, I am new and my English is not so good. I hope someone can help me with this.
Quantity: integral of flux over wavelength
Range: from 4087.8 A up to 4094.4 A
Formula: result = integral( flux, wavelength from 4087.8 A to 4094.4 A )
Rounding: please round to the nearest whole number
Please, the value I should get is 86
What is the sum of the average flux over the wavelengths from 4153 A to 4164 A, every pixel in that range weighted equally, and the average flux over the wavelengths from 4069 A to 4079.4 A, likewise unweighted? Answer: 26.1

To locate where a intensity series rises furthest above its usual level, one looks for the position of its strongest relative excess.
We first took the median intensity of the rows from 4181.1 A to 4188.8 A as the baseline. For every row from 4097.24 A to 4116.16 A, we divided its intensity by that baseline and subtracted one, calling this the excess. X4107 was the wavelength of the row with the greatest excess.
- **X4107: 4115.68 A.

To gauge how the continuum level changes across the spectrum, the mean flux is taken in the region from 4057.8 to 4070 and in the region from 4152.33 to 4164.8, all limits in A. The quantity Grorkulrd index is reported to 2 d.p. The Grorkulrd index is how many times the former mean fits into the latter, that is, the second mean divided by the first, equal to 0.89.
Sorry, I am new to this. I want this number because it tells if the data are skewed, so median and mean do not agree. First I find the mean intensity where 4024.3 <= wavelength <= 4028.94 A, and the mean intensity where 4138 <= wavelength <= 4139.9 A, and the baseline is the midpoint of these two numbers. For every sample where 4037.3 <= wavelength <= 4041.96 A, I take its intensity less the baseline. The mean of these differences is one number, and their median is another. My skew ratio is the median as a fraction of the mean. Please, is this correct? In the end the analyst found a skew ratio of 1.5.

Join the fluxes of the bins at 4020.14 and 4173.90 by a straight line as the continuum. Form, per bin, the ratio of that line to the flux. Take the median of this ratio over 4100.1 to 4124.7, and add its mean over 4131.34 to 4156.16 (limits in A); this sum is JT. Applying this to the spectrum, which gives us 1.78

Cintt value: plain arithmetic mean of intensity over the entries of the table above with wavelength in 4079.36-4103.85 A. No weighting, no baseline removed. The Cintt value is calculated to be 13.3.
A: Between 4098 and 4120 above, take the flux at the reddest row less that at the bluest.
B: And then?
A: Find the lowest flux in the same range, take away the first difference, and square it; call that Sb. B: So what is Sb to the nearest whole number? 106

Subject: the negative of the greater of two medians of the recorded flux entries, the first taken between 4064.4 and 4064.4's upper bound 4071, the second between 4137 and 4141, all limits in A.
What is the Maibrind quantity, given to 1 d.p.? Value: -14.9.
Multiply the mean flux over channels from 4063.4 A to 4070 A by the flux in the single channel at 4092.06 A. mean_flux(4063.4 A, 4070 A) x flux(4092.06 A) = 199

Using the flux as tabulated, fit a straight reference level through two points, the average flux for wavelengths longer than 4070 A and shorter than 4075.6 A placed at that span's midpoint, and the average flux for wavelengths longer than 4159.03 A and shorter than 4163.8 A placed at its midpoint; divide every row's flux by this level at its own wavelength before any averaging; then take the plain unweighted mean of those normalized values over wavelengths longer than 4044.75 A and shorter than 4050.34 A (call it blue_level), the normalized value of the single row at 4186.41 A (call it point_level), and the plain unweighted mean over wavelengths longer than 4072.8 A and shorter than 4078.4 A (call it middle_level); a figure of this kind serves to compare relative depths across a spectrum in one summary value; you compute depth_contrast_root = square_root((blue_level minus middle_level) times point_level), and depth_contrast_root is 0.38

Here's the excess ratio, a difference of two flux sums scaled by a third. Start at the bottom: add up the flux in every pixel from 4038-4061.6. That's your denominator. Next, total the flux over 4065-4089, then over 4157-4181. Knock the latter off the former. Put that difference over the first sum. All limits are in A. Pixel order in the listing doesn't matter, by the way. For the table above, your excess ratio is 0.05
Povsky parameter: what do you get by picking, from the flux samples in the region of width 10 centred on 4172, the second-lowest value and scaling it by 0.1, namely 1.12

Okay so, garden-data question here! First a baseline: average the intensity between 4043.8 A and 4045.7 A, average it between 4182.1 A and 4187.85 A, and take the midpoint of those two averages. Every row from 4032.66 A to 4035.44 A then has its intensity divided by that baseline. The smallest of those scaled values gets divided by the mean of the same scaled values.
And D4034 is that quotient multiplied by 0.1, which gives 0.096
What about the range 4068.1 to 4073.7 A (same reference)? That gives 0.093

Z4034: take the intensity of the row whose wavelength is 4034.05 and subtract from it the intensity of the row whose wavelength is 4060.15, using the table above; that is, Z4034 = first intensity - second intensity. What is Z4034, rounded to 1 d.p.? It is -1.0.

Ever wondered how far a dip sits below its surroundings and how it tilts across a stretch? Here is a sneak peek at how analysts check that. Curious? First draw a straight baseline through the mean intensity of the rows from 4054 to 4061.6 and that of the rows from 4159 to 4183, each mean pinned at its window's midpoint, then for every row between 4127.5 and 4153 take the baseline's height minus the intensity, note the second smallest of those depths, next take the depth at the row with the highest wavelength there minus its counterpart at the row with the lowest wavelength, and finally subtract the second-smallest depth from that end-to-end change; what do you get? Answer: 2.0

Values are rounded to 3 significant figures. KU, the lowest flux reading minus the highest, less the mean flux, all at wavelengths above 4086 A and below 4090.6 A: -15.1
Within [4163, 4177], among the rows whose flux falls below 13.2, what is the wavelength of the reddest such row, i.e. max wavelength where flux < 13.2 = 4174.86 A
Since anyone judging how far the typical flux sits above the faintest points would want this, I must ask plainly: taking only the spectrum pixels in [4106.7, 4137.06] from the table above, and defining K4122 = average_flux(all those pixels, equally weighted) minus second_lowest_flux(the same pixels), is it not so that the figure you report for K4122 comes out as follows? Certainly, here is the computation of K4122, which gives 2.5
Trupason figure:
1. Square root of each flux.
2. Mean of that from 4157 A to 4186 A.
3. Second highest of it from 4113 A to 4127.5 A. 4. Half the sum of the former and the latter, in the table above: 3.75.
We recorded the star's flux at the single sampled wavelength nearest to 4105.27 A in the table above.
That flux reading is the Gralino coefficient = 11.1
